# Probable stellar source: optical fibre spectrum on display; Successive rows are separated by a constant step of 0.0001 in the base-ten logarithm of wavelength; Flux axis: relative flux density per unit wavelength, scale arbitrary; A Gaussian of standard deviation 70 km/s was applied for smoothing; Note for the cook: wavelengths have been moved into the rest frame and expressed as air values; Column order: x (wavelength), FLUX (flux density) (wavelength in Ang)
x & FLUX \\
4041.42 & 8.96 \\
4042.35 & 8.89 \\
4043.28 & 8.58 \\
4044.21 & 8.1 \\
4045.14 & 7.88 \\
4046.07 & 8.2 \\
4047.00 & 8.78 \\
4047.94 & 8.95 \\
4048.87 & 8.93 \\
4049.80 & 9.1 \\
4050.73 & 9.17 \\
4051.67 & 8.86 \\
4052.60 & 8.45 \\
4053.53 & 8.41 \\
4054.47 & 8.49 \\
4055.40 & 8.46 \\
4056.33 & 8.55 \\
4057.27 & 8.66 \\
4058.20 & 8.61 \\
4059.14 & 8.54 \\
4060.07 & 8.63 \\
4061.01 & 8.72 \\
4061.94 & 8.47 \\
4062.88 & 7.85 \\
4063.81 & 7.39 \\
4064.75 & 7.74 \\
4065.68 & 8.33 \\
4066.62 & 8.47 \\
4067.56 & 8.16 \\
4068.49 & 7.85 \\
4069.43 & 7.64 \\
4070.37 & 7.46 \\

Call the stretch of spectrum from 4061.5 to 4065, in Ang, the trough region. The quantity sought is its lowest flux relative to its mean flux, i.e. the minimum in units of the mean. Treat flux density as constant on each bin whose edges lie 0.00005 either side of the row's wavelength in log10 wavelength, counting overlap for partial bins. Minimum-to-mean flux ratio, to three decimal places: 0.940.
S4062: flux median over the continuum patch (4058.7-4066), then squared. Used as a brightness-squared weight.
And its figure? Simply 70.6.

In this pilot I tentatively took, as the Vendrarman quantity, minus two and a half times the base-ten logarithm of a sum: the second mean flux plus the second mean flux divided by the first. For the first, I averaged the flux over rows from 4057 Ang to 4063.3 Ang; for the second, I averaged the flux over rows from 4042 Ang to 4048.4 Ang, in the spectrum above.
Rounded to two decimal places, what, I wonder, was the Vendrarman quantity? -2.44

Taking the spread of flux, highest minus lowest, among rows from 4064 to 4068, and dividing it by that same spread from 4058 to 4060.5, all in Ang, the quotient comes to 8.1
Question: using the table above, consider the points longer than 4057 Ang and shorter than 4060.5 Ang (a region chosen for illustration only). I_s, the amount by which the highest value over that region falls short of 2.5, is -6.16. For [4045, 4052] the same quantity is -6.67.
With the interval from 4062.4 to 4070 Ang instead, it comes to -5.97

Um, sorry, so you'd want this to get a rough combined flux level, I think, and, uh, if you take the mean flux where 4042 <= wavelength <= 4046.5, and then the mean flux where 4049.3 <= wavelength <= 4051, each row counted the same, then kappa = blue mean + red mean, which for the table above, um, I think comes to 17.5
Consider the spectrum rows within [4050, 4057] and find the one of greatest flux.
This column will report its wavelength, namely 4050.73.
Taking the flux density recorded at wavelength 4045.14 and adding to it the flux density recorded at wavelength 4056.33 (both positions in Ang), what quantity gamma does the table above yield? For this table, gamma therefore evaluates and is 16.4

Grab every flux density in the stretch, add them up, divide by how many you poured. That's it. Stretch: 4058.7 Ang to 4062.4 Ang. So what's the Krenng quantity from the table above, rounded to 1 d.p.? 8.6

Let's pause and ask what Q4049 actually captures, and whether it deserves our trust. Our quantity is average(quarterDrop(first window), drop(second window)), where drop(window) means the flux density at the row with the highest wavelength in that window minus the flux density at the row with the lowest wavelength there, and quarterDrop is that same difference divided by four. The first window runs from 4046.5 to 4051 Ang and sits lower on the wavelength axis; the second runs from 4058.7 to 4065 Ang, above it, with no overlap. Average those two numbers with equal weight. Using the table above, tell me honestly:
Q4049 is -0.35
